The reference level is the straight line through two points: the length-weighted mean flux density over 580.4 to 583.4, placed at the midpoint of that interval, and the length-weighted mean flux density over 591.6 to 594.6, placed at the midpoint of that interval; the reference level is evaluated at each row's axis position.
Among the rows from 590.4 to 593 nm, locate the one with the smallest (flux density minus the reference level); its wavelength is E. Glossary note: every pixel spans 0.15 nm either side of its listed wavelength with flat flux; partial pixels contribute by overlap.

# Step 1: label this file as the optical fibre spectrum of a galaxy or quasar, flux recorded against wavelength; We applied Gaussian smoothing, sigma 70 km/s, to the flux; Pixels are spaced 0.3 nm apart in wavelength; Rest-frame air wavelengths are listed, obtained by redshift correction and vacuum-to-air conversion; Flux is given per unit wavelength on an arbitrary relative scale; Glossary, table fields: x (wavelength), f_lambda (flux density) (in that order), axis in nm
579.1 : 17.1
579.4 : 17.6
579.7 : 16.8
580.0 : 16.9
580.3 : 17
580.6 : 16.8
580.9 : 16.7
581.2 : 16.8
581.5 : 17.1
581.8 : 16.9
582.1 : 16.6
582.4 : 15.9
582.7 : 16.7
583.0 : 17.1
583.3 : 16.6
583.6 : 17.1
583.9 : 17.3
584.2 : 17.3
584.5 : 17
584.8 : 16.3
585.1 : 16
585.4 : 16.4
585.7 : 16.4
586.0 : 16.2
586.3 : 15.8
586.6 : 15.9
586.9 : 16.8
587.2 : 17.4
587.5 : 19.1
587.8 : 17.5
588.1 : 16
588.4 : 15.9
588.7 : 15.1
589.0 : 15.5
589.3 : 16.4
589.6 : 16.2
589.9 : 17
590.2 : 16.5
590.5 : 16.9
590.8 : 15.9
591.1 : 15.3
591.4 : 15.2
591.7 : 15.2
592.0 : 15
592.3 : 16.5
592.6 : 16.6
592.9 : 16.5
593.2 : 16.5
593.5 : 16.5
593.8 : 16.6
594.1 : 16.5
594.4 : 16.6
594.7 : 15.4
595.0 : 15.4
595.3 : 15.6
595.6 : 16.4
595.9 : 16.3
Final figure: 592.0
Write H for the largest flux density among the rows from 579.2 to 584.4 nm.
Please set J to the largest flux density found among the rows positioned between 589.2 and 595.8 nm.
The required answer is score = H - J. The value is 0.6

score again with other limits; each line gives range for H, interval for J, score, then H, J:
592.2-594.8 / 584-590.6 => -2.5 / 16.6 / 19.1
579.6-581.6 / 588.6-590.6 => 0.1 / 17.1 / 17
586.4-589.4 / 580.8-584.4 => 1.8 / 19.1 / 17.3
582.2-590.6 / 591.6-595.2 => 2.5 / 19.1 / 16.6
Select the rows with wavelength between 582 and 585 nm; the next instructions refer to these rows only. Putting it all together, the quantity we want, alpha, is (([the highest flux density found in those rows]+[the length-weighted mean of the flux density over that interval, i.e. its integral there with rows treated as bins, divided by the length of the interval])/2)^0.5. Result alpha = 4.13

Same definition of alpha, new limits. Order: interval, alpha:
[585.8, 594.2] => 4.21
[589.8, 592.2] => 4.05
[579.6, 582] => 4.12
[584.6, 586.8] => 4.04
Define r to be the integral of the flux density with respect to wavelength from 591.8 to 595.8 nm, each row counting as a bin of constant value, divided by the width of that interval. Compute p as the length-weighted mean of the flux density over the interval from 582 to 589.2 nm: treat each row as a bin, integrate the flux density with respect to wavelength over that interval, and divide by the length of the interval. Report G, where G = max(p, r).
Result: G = 16.6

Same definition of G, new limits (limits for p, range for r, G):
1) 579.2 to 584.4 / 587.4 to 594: 16.9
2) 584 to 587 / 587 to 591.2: 16.5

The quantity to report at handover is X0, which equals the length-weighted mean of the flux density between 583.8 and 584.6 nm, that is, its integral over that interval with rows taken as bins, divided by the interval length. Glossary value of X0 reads 17.21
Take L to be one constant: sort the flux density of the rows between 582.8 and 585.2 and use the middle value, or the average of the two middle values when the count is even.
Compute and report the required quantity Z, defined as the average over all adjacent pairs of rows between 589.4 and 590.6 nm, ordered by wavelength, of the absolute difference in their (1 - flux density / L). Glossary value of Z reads 0.033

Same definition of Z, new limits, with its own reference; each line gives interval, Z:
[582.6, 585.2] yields 0.021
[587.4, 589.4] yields 0.052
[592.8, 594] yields 0.002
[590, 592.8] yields 0.029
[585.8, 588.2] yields 0.057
